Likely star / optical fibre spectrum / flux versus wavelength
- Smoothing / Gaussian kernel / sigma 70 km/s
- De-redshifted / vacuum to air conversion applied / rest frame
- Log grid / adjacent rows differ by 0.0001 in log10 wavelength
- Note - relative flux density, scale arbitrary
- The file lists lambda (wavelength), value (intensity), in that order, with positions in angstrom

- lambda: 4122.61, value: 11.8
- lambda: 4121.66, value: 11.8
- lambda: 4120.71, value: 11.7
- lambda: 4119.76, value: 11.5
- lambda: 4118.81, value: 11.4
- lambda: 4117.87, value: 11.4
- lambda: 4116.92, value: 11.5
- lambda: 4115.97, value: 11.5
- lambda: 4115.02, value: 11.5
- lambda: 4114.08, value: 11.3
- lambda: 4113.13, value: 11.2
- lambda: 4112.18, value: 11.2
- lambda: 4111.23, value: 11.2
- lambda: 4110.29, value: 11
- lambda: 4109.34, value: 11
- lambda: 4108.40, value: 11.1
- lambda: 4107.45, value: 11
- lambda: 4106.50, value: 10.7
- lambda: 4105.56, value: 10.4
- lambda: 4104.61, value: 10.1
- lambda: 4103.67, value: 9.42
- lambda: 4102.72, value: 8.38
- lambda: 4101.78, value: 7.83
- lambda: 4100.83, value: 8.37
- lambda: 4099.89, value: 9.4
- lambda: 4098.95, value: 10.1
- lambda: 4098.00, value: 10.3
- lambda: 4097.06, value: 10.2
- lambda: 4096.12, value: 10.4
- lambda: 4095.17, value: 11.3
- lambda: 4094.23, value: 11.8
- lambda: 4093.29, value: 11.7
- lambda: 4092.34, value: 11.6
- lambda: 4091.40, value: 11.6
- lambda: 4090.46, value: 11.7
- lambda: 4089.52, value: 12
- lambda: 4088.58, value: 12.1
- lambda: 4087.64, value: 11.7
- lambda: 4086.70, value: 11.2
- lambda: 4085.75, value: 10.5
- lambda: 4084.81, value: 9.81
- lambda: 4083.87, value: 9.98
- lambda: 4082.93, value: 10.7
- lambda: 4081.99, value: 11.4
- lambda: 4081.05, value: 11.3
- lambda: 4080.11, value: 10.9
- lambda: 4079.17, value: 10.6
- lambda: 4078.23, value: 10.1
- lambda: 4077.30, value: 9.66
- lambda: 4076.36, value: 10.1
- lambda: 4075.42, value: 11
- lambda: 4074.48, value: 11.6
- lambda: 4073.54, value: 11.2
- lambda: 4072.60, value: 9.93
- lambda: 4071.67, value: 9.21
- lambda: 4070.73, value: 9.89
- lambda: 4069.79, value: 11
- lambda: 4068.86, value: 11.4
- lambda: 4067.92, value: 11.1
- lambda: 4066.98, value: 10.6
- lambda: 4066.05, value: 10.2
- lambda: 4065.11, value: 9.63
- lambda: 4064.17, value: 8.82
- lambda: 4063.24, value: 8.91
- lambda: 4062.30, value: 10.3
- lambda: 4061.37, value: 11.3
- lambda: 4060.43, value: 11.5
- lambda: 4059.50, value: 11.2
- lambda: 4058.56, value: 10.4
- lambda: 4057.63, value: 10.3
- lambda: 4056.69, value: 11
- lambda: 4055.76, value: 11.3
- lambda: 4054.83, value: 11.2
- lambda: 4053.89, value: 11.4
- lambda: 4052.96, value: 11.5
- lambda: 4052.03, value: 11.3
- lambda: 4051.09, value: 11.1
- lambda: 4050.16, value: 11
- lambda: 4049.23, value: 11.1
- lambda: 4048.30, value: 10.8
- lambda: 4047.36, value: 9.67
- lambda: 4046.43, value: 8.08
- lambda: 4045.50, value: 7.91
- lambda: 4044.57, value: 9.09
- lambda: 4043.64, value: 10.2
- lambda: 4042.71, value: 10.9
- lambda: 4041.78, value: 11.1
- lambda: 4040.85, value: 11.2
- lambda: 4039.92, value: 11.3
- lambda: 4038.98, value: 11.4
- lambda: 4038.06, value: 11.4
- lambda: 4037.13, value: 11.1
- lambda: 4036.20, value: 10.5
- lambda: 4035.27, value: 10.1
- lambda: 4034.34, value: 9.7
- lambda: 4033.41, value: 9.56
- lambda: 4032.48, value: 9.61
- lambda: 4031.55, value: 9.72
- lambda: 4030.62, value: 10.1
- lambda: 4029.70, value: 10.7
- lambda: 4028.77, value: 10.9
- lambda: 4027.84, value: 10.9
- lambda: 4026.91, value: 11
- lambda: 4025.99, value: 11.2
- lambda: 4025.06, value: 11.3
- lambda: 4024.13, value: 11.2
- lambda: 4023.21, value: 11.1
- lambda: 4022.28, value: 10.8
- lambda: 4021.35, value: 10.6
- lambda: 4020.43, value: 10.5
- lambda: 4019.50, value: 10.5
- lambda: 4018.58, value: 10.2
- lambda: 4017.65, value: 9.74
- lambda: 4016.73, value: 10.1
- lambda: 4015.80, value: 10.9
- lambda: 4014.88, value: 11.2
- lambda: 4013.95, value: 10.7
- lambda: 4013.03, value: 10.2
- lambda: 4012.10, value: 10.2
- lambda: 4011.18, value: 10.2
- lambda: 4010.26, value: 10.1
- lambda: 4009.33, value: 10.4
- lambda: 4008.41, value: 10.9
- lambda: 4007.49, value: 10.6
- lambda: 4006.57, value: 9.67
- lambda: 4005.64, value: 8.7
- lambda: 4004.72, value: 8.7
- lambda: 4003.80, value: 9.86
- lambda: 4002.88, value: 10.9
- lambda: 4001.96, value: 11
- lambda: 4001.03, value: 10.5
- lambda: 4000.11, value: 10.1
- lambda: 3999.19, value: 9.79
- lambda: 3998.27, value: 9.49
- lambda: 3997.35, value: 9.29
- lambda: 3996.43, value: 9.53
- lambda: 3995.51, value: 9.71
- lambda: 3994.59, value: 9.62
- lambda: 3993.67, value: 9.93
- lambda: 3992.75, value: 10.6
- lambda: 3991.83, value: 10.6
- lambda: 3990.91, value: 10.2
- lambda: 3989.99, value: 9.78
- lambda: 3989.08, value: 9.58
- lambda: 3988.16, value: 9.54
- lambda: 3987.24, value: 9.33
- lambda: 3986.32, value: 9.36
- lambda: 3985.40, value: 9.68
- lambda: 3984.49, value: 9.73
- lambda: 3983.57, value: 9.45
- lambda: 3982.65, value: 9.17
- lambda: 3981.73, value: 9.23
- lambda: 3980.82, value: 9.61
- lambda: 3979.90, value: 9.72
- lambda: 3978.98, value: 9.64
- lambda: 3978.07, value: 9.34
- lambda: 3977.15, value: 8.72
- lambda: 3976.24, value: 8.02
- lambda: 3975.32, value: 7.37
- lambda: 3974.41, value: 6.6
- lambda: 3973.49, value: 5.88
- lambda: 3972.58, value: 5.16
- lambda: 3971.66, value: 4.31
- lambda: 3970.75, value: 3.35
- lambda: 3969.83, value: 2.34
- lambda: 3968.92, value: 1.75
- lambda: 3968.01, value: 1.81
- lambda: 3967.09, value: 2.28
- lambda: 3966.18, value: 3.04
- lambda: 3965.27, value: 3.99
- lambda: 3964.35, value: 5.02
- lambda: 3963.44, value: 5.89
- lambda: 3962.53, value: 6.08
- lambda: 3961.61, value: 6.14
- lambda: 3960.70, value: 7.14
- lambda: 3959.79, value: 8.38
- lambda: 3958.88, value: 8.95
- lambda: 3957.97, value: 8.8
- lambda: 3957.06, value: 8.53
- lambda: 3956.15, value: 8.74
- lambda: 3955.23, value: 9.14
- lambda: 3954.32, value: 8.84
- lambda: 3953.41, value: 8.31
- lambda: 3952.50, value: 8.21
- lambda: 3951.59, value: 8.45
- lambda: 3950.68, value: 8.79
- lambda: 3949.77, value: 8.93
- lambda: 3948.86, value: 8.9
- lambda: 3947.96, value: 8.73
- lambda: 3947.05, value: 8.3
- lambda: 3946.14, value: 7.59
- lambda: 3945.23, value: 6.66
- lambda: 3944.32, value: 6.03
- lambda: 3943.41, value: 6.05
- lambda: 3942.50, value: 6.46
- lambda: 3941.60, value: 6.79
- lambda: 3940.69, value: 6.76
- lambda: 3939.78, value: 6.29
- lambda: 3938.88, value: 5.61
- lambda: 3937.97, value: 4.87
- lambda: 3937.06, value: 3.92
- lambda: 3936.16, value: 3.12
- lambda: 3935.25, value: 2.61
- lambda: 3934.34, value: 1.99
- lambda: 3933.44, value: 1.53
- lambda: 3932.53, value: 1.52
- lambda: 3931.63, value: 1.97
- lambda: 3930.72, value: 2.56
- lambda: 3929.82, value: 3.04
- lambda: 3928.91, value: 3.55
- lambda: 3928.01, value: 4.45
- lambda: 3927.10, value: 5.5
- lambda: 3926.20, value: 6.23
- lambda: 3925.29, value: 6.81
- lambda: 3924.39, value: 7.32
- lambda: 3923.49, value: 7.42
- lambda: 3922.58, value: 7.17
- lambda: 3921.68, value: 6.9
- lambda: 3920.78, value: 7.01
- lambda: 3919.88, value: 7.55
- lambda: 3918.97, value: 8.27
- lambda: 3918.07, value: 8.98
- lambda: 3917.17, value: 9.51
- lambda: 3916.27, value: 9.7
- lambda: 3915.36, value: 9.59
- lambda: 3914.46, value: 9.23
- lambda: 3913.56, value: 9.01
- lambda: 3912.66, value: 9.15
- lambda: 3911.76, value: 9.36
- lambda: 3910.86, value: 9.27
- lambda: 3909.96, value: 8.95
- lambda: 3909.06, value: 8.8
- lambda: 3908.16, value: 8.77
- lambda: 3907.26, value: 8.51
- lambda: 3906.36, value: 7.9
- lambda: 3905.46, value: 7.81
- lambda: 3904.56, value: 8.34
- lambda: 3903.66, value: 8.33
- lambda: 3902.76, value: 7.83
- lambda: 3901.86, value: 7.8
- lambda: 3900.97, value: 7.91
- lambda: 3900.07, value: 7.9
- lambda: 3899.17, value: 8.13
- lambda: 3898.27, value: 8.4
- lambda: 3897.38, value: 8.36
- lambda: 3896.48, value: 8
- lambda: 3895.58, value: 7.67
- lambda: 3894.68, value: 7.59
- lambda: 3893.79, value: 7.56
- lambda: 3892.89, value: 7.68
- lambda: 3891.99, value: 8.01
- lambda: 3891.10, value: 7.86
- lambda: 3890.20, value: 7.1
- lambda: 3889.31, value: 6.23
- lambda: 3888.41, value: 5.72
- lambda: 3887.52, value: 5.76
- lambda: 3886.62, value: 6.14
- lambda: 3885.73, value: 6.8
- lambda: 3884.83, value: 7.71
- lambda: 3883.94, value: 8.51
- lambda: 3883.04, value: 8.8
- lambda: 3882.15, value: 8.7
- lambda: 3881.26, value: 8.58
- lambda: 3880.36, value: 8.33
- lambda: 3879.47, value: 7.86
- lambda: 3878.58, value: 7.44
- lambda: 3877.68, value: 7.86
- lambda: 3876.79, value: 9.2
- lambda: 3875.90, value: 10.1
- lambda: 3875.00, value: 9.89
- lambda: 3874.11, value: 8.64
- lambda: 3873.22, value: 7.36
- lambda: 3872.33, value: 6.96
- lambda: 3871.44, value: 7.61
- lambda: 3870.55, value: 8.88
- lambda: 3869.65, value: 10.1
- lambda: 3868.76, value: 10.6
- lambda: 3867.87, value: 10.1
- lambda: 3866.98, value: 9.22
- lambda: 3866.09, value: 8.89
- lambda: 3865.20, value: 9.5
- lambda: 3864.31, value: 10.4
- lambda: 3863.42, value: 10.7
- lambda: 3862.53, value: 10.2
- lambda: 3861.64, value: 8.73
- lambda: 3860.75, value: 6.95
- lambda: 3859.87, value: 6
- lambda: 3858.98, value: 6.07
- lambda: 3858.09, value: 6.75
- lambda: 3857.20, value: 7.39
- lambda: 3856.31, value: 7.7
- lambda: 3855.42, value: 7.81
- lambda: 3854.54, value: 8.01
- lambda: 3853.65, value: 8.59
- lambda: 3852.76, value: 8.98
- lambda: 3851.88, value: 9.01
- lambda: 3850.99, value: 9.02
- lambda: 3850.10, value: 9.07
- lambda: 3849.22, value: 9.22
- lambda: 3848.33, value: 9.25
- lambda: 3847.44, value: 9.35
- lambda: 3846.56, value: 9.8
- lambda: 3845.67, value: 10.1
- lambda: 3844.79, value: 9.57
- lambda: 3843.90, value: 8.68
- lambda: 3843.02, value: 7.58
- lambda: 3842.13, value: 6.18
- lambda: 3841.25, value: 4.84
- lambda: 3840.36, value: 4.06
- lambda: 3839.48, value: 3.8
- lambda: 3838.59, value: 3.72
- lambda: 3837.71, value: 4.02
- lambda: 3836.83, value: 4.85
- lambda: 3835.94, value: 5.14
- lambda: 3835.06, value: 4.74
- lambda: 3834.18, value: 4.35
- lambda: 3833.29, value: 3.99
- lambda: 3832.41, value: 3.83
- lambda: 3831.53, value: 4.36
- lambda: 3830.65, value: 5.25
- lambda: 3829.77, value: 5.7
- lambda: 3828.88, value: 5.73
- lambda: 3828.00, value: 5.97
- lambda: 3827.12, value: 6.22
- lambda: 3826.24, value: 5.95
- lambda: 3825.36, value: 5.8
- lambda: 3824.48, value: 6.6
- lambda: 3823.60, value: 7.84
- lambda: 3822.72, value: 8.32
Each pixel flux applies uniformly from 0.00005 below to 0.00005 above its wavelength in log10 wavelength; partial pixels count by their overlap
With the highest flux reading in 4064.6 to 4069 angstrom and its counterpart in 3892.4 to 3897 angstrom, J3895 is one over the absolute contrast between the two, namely 0.29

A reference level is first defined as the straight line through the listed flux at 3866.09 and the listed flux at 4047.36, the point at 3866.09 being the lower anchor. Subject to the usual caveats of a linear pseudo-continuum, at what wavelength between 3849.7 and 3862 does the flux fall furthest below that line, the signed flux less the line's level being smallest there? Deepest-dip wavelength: 3859.87 angstrom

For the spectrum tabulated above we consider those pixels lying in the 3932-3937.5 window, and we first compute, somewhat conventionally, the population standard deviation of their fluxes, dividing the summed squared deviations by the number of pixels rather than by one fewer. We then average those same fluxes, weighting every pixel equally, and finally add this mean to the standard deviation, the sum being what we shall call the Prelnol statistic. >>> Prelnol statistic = 3.3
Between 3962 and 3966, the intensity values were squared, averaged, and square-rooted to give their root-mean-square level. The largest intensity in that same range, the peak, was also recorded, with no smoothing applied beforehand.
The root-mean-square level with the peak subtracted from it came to -0.77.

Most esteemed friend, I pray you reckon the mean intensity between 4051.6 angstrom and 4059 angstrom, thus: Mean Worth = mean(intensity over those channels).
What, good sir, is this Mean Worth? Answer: 11.1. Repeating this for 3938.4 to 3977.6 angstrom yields 6.6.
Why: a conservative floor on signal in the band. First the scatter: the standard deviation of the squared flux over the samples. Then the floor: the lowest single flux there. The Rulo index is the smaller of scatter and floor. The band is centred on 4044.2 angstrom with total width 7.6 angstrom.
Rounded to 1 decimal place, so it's 7.9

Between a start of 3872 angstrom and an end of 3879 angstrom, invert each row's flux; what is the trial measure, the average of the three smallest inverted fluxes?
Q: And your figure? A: 0.103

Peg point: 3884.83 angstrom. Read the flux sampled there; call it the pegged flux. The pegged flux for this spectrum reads 7.71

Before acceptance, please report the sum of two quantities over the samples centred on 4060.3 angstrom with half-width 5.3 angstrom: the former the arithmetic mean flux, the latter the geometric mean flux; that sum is 21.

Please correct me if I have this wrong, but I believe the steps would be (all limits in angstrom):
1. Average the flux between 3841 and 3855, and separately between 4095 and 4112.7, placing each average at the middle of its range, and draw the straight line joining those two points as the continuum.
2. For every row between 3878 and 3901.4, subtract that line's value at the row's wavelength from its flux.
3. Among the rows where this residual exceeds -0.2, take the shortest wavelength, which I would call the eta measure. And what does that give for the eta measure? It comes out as 3882.15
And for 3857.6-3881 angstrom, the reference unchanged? 3861.64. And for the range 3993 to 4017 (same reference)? 3993.67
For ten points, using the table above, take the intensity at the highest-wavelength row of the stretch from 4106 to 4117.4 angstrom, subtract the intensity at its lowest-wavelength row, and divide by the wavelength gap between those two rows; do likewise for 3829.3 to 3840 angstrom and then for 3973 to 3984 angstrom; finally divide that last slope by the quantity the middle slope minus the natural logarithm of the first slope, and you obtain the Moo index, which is 0.15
